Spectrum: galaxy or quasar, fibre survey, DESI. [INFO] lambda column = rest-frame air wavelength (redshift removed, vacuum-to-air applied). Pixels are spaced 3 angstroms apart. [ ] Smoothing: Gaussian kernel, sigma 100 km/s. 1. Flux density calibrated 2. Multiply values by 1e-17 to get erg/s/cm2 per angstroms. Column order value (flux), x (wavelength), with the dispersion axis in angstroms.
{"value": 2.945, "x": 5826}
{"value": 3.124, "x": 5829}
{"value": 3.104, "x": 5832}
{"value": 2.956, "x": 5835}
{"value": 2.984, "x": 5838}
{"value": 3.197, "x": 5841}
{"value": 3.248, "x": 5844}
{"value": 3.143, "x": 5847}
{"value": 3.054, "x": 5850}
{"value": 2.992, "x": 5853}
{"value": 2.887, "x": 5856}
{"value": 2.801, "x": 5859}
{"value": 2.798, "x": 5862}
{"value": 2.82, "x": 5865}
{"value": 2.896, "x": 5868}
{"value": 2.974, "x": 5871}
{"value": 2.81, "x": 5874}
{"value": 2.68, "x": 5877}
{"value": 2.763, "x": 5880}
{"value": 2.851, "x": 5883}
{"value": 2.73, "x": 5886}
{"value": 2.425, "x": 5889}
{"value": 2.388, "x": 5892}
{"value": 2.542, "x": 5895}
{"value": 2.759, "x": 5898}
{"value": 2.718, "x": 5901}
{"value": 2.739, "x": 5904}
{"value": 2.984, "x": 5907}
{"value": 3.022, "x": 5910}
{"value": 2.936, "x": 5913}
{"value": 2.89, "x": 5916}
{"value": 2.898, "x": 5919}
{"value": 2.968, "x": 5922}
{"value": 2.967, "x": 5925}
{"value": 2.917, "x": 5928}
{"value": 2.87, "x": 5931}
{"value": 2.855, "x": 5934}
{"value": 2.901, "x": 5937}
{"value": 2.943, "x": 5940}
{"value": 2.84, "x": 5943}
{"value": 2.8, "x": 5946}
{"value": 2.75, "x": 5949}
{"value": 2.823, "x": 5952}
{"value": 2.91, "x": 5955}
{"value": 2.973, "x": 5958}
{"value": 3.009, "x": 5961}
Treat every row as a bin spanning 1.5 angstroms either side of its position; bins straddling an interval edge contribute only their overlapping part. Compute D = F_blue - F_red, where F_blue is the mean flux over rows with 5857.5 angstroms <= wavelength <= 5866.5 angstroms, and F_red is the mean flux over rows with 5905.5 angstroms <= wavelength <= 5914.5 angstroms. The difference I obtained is -0.2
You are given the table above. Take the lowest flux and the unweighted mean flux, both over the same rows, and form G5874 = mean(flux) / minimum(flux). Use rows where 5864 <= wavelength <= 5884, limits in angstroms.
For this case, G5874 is 1.055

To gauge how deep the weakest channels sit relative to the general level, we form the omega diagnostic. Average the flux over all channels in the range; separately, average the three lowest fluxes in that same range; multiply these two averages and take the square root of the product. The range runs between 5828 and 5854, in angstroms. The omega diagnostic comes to 3.03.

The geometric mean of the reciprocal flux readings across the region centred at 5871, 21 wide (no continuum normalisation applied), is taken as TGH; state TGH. 0.3548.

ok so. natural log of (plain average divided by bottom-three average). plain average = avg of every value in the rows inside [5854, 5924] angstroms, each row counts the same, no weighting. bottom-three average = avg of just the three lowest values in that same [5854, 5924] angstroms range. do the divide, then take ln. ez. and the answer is 0.13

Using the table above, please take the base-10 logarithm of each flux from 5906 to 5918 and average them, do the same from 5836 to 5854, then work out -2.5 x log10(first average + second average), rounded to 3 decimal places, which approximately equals 0.042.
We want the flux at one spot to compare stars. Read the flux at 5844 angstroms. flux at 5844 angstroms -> 3.248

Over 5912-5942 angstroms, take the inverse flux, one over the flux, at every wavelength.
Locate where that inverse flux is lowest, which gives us 5922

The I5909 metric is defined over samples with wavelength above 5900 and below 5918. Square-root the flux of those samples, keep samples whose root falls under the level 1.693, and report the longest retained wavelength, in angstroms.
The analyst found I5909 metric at 5904 angstroms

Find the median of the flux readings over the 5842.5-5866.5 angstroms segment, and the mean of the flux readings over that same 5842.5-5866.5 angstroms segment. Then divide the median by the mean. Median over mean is 0.990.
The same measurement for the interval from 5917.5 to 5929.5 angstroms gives 1.002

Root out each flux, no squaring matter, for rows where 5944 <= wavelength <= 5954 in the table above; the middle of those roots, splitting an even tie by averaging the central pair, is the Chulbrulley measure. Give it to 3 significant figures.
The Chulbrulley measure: 1.67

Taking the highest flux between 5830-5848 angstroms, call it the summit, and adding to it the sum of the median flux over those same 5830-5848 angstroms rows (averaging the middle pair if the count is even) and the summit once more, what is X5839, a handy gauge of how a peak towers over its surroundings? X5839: 9.6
